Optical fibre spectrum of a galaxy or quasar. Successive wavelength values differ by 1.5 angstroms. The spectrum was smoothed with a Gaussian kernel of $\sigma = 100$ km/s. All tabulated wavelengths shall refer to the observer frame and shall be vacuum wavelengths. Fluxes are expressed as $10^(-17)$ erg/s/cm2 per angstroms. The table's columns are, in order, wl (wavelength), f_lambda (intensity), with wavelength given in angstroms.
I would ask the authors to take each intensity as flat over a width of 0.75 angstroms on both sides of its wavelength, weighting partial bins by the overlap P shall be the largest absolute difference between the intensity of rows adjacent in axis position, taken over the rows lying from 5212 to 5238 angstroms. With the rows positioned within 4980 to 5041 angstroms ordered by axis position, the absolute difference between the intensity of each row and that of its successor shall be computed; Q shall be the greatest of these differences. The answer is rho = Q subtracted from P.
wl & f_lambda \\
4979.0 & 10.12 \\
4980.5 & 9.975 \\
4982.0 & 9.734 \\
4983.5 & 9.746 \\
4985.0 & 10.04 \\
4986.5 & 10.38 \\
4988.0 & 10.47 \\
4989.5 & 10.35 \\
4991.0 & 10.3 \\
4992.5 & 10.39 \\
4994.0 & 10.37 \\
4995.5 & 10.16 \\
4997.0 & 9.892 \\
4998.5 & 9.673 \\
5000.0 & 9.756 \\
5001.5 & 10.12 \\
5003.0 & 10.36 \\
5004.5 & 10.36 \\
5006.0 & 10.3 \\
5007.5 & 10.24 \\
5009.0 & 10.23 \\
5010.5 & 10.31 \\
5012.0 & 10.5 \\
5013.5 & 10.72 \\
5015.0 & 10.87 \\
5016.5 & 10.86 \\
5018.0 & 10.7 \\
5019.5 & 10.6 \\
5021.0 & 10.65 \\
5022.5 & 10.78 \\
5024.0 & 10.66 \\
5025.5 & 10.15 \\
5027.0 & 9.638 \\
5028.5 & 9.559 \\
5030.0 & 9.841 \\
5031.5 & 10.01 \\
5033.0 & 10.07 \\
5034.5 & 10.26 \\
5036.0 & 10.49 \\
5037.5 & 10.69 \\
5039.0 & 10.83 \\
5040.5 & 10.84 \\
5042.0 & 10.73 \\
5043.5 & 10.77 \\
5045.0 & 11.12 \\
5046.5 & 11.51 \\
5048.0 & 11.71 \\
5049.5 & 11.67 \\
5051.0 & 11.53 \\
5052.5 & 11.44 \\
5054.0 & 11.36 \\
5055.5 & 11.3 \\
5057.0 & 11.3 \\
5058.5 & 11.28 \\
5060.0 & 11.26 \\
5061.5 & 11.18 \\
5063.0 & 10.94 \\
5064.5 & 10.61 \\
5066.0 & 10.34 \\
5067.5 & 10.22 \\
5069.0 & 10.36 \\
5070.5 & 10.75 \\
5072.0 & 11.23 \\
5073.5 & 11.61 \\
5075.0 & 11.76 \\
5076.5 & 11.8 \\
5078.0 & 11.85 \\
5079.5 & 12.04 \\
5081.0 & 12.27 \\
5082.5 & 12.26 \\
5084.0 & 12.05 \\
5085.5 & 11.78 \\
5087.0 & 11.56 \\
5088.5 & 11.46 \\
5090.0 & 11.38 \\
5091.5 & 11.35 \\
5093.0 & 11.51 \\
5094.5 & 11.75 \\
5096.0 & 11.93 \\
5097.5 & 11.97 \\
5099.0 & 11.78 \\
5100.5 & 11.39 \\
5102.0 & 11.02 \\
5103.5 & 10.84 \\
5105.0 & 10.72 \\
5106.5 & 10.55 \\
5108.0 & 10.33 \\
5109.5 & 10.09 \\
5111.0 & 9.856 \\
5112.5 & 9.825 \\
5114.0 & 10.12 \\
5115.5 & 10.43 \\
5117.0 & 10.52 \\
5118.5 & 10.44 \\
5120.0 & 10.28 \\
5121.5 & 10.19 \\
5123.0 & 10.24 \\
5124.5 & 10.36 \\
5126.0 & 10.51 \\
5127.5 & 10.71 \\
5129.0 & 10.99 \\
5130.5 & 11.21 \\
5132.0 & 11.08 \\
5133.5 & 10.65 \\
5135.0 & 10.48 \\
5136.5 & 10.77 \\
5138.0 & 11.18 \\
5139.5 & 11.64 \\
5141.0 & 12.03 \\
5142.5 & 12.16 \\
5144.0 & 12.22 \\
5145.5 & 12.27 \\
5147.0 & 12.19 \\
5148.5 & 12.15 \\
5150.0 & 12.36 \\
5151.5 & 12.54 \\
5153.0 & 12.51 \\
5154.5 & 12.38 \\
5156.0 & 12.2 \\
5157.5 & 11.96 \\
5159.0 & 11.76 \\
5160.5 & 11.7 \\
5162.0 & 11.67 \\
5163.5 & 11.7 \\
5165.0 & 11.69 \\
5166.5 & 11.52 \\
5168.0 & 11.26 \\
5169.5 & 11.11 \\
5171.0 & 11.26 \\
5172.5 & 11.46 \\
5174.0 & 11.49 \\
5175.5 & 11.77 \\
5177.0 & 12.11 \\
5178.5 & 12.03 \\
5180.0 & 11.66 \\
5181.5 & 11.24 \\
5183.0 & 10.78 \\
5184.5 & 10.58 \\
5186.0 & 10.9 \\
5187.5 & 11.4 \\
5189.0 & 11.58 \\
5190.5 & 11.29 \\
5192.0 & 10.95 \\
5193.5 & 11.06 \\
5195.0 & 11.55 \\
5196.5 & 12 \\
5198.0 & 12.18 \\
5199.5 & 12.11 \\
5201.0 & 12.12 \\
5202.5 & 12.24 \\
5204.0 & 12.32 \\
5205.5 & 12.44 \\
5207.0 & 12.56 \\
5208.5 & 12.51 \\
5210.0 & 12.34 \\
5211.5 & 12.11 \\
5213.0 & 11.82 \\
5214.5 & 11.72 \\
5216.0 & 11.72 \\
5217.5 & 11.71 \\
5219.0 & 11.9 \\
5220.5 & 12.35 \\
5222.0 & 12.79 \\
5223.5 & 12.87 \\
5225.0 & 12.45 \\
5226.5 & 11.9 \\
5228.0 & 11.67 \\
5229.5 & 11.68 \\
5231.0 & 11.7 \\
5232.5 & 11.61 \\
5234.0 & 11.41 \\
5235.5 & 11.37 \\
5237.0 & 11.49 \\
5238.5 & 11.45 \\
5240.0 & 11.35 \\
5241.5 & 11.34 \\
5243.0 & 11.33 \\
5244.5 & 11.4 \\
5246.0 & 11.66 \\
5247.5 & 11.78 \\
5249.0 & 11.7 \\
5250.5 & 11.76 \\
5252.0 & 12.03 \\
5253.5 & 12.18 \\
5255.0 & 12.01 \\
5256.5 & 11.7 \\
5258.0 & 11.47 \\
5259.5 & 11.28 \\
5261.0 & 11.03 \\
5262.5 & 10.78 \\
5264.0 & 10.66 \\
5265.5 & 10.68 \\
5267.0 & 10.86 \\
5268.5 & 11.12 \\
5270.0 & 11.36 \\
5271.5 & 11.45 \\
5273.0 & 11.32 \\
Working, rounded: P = 0.550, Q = 0.51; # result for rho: 0.04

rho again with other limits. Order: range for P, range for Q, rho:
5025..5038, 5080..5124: 0.12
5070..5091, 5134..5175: 0.02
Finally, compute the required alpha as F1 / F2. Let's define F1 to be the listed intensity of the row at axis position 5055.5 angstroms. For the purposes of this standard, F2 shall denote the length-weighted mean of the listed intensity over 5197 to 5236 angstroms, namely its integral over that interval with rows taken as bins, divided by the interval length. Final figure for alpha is 0.937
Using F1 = 11.3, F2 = 12.1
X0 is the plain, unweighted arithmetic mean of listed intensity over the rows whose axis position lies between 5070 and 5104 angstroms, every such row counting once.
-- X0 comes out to 11.62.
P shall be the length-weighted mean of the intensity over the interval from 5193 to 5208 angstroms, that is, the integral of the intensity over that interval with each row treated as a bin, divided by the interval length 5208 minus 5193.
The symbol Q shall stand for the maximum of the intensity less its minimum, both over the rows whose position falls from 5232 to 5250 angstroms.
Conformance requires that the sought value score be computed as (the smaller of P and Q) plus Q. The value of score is 0.9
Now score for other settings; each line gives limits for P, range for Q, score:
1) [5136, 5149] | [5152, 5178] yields 2.8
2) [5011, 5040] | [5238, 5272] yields 3.0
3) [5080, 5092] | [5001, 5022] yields 1.5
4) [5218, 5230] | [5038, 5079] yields 3.3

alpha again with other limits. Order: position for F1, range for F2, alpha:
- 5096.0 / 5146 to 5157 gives 0.968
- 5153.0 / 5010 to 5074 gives 1.161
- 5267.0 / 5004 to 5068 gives 1.014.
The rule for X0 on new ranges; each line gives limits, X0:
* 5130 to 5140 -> 11.00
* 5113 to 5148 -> 10.99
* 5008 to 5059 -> 10.73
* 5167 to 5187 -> 11.36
